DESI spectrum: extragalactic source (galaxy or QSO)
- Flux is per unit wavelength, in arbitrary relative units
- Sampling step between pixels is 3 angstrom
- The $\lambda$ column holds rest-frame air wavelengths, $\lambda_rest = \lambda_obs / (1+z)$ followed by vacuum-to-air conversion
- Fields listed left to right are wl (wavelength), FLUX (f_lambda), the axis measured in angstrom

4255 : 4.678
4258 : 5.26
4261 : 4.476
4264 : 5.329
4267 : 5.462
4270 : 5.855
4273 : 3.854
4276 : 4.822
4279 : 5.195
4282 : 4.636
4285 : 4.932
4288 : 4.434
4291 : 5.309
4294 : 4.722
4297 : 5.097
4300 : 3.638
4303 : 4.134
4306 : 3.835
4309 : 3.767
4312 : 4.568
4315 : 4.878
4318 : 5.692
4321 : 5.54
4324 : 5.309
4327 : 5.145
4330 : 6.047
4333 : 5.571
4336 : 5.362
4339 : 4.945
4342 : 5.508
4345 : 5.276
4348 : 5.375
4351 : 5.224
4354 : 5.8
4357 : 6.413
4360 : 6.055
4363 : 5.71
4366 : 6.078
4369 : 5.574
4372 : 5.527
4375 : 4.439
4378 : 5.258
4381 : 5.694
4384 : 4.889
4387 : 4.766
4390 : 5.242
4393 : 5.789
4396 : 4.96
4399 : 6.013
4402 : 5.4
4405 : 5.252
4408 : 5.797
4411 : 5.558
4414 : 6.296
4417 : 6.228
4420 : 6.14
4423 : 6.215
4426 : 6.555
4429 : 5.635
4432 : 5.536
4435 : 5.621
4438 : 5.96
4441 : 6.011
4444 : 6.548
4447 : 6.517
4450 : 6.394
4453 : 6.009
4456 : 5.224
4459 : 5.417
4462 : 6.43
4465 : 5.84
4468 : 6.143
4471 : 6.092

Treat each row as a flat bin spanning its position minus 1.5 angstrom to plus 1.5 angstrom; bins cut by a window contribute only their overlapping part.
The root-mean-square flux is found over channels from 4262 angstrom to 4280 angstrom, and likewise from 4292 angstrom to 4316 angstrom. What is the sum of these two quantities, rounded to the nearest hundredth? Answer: 9.49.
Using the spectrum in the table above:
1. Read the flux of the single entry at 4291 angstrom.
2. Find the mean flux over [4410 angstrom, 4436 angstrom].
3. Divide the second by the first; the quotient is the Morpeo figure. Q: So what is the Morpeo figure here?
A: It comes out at 1.13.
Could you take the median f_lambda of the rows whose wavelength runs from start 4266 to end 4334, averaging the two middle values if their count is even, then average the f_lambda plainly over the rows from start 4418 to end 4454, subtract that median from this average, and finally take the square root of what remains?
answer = 1.08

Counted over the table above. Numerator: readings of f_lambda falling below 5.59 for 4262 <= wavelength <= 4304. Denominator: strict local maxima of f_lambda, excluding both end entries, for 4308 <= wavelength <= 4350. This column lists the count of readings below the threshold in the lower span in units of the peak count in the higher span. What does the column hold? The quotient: 4.3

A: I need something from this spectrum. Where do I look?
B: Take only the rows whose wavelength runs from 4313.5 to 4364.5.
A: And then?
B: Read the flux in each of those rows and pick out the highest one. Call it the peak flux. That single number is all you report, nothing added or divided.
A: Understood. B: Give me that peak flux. 6.413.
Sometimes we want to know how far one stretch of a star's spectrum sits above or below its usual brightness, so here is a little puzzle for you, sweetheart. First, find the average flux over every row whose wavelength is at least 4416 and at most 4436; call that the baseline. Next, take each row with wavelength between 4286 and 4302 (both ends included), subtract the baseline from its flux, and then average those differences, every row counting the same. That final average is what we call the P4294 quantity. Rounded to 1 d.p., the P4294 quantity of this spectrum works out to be -1.4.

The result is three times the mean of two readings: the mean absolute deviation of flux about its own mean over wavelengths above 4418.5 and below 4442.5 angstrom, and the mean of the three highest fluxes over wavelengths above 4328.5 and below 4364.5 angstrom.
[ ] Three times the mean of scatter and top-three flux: 9.66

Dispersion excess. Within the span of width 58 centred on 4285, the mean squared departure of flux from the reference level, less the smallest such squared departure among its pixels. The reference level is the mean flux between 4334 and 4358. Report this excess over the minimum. 1.0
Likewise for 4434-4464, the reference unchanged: 0.5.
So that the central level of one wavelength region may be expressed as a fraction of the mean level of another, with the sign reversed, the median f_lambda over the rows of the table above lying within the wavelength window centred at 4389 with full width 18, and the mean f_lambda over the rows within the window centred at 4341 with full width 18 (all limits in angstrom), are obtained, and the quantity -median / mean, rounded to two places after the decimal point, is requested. -0.96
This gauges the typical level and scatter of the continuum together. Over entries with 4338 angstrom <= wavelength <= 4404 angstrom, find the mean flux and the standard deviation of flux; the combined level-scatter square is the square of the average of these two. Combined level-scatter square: 8.8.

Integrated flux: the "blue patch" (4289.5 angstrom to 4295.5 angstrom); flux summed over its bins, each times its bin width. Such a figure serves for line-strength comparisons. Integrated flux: 30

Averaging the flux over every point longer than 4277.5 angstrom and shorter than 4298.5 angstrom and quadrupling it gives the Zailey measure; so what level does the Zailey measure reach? 20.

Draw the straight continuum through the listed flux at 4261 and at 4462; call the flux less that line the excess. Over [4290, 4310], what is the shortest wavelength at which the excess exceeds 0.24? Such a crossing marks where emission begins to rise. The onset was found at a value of 4291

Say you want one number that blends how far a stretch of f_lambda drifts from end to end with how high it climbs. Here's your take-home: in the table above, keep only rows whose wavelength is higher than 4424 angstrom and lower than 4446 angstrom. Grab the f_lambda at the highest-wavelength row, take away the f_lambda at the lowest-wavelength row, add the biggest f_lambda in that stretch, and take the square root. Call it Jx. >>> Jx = 2.56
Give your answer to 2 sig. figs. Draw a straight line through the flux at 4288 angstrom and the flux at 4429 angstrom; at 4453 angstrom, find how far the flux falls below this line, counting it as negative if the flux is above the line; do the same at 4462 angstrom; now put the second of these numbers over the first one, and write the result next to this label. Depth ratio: 3.0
